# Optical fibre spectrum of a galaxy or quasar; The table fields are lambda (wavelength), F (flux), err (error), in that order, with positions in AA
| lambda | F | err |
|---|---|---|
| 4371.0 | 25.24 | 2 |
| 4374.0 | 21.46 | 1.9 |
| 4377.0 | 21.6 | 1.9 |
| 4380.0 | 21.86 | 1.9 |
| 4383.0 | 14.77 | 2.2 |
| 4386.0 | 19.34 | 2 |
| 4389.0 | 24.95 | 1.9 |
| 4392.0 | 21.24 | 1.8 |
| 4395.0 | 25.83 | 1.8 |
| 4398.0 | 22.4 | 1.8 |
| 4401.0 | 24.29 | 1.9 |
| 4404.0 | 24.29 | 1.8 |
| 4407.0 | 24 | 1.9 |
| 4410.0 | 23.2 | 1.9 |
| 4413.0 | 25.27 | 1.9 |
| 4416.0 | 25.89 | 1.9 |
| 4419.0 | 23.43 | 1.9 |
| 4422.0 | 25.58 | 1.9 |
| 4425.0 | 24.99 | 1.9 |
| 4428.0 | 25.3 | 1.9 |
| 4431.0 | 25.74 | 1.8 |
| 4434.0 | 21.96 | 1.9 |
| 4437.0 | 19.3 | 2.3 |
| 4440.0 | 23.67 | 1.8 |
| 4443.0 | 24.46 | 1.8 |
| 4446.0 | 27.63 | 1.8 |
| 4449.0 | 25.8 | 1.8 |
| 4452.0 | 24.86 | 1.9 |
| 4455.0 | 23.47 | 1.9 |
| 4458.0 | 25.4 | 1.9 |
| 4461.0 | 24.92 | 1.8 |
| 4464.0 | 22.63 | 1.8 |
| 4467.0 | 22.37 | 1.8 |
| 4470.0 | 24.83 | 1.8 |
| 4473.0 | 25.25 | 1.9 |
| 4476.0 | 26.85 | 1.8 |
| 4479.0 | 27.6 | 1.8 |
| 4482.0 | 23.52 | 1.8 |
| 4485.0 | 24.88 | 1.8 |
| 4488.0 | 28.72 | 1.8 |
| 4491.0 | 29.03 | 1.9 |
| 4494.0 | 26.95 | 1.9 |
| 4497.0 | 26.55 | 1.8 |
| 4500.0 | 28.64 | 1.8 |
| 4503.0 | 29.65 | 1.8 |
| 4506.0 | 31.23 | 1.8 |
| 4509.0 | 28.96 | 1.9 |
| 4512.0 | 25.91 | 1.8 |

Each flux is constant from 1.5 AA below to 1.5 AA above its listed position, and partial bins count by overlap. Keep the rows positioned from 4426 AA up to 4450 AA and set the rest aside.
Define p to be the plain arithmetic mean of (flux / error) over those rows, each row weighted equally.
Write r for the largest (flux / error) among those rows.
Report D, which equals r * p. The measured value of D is 200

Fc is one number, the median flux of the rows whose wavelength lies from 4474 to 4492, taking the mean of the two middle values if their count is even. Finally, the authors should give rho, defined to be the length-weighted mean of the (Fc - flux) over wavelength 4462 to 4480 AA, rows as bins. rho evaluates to 2.4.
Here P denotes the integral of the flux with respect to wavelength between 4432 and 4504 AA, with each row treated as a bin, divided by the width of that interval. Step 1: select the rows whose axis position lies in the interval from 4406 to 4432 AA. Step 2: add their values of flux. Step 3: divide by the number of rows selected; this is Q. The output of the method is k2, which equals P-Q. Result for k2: 0.5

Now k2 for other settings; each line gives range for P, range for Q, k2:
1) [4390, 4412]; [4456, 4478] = -0.9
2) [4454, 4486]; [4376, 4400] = 3.2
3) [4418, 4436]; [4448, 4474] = 0.0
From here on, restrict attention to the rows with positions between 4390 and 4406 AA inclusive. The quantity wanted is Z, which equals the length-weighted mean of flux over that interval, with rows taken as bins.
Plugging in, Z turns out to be 23.7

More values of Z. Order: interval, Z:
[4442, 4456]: 25.3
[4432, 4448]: 23.6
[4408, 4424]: 24.7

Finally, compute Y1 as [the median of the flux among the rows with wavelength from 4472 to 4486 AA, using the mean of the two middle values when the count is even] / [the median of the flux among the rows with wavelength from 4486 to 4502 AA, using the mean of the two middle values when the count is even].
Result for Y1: 0.88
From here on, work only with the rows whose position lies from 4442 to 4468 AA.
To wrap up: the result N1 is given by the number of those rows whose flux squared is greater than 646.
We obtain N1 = 2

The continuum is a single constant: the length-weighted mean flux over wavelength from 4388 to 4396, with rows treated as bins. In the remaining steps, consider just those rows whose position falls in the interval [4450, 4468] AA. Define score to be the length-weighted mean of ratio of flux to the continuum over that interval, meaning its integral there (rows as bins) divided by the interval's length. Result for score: 1.01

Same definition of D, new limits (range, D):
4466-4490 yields 225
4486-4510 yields 271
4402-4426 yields 178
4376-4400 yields 163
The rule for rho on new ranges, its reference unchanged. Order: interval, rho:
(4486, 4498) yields -0.5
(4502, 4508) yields -3.2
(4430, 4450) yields 3.2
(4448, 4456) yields 2.5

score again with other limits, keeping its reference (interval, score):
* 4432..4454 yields 1.01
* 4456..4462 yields 1.05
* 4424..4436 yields 1.02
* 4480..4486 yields 1.02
